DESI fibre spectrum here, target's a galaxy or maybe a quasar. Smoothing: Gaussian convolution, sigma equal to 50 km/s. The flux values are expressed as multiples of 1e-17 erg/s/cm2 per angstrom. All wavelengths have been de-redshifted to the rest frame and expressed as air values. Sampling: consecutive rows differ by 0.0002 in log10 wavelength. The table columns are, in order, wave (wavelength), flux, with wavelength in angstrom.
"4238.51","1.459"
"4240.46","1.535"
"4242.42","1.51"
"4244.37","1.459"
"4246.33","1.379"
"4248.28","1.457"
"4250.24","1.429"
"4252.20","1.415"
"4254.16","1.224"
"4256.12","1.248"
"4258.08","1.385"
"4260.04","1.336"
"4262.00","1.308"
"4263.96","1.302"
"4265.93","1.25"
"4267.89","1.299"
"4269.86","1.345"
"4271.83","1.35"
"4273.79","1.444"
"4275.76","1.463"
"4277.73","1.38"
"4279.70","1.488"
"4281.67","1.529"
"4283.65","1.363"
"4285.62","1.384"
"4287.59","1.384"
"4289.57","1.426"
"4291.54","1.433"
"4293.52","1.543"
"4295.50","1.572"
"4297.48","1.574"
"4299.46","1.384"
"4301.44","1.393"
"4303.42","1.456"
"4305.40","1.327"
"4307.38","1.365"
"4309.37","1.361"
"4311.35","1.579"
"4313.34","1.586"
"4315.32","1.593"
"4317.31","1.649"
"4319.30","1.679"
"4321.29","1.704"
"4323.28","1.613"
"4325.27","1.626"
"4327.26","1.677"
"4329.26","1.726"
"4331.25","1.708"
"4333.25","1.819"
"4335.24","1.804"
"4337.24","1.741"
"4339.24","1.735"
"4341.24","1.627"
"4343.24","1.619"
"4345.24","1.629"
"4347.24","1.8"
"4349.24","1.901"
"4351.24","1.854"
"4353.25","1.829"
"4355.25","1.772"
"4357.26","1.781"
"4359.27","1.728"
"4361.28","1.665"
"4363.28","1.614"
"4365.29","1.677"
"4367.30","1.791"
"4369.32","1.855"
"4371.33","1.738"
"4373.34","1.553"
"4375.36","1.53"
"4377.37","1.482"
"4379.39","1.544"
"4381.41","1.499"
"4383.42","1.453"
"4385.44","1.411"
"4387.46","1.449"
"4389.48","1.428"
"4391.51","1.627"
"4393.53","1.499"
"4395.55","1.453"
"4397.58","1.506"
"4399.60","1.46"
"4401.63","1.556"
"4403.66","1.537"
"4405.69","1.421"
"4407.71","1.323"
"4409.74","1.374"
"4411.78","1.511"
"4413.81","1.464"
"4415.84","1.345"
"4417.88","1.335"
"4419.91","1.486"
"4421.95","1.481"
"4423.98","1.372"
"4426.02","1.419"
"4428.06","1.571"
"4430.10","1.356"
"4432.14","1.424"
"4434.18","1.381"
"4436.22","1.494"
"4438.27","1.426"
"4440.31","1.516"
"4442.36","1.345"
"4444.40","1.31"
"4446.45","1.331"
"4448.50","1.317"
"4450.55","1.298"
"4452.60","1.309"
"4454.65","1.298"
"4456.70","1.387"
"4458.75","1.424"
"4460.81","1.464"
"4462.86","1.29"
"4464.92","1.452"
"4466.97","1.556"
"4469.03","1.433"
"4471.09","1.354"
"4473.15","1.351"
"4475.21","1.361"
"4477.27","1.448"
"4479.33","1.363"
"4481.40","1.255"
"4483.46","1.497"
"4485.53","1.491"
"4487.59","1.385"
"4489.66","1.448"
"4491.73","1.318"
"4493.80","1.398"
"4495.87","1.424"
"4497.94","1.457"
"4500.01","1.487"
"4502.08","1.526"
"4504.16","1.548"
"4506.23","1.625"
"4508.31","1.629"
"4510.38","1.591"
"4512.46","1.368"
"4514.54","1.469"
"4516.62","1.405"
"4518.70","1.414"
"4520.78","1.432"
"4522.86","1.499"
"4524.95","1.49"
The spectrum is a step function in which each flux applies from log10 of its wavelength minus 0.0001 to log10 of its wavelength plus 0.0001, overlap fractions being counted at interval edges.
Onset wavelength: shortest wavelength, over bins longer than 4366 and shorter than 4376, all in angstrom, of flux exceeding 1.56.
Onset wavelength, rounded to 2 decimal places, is 4367.30 angstrom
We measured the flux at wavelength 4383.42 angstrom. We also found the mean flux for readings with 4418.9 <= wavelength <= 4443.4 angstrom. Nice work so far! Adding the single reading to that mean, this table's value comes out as 2.89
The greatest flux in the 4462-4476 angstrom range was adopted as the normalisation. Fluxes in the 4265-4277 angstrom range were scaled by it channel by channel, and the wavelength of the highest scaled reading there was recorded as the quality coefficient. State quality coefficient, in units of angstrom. 4275.76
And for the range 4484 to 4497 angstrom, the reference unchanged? 4485.53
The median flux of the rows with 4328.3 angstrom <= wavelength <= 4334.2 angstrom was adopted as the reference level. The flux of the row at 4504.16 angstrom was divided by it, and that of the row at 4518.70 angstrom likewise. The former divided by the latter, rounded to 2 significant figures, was 1.1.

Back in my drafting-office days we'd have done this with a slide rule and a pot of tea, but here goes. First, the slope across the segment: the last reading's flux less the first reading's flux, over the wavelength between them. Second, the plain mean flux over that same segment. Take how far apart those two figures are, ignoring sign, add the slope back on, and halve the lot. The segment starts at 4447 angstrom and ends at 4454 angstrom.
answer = 0.65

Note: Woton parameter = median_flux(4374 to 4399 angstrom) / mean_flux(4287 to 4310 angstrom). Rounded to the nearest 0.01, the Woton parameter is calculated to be 1.04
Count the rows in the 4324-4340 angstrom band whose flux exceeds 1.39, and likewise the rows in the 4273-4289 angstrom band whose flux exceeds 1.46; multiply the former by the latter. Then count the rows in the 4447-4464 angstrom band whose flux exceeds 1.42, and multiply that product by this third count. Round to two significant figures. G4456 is 48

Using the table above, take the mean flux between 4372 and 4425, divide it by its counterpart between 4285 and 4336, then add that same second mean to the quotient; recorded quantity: 2.50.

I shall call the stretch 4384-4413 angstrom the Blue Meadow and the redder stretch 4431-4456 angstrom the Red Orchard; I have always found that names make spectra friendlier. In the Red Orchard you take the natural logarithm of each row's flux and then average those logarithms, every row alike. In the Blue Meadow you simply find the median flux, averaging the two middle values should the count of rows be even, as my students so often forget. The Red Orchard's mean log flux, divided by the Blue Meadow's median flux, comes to 0.22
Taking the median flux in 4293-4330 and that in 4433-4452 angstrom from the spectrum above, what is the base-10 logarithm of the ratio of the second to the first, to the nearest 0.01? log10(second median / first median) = -0.07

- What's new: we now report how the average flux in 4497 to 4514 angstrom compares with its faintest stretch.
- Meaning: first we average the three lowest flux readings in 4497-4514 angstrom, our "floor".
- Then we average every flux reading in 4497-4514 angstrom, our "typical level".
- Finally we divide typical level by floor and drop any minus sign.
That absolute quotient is 1.06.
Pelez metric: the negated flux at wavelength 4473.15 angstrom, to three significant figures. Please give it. -1.35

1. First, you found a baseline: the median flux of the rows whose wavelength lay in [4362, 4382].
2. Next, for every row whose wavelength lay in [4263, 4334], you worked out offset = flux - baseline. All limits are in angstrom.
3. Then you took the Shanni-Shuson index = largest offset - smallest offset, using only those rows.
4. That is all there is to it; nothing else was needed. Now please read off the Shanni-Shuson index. 0.57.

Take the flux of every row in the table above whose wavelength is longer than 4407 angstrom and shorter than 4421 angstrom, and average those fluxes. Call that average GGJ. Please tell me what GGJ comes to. 1.41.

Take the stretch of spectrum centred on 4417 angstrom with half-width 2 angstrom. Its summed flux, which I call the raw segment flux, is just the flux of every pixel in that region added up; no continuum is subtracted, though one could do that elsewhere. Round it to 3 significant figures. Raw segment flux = 2.68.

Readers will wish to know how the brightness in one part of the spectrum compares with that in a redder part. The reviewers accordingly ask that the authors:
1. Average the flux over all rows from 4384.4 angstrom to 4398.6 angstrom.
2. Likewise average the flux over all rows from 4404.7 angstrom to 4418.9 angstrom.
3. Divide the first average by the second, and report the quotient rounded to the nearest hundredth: 1.06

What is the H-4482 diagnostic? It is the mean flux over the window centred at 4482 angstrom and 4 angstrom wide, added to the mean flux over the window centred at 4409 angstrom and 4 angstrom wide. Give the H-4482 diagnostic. 2.72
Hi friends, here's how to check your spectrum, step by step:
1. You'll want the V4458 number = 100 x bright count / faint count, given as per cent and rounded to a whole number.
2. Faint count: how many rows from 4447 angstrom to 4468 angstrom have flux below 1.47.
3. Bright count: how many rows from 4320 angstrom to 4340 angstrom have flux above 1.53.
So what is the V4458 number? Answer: 111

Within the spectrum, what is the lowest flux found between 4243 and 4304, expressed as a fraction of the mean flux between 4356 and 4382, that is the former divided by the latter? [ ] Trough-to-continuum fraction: 0.74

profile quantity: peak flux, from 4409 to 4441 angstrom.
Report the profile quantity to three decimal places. 1.571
